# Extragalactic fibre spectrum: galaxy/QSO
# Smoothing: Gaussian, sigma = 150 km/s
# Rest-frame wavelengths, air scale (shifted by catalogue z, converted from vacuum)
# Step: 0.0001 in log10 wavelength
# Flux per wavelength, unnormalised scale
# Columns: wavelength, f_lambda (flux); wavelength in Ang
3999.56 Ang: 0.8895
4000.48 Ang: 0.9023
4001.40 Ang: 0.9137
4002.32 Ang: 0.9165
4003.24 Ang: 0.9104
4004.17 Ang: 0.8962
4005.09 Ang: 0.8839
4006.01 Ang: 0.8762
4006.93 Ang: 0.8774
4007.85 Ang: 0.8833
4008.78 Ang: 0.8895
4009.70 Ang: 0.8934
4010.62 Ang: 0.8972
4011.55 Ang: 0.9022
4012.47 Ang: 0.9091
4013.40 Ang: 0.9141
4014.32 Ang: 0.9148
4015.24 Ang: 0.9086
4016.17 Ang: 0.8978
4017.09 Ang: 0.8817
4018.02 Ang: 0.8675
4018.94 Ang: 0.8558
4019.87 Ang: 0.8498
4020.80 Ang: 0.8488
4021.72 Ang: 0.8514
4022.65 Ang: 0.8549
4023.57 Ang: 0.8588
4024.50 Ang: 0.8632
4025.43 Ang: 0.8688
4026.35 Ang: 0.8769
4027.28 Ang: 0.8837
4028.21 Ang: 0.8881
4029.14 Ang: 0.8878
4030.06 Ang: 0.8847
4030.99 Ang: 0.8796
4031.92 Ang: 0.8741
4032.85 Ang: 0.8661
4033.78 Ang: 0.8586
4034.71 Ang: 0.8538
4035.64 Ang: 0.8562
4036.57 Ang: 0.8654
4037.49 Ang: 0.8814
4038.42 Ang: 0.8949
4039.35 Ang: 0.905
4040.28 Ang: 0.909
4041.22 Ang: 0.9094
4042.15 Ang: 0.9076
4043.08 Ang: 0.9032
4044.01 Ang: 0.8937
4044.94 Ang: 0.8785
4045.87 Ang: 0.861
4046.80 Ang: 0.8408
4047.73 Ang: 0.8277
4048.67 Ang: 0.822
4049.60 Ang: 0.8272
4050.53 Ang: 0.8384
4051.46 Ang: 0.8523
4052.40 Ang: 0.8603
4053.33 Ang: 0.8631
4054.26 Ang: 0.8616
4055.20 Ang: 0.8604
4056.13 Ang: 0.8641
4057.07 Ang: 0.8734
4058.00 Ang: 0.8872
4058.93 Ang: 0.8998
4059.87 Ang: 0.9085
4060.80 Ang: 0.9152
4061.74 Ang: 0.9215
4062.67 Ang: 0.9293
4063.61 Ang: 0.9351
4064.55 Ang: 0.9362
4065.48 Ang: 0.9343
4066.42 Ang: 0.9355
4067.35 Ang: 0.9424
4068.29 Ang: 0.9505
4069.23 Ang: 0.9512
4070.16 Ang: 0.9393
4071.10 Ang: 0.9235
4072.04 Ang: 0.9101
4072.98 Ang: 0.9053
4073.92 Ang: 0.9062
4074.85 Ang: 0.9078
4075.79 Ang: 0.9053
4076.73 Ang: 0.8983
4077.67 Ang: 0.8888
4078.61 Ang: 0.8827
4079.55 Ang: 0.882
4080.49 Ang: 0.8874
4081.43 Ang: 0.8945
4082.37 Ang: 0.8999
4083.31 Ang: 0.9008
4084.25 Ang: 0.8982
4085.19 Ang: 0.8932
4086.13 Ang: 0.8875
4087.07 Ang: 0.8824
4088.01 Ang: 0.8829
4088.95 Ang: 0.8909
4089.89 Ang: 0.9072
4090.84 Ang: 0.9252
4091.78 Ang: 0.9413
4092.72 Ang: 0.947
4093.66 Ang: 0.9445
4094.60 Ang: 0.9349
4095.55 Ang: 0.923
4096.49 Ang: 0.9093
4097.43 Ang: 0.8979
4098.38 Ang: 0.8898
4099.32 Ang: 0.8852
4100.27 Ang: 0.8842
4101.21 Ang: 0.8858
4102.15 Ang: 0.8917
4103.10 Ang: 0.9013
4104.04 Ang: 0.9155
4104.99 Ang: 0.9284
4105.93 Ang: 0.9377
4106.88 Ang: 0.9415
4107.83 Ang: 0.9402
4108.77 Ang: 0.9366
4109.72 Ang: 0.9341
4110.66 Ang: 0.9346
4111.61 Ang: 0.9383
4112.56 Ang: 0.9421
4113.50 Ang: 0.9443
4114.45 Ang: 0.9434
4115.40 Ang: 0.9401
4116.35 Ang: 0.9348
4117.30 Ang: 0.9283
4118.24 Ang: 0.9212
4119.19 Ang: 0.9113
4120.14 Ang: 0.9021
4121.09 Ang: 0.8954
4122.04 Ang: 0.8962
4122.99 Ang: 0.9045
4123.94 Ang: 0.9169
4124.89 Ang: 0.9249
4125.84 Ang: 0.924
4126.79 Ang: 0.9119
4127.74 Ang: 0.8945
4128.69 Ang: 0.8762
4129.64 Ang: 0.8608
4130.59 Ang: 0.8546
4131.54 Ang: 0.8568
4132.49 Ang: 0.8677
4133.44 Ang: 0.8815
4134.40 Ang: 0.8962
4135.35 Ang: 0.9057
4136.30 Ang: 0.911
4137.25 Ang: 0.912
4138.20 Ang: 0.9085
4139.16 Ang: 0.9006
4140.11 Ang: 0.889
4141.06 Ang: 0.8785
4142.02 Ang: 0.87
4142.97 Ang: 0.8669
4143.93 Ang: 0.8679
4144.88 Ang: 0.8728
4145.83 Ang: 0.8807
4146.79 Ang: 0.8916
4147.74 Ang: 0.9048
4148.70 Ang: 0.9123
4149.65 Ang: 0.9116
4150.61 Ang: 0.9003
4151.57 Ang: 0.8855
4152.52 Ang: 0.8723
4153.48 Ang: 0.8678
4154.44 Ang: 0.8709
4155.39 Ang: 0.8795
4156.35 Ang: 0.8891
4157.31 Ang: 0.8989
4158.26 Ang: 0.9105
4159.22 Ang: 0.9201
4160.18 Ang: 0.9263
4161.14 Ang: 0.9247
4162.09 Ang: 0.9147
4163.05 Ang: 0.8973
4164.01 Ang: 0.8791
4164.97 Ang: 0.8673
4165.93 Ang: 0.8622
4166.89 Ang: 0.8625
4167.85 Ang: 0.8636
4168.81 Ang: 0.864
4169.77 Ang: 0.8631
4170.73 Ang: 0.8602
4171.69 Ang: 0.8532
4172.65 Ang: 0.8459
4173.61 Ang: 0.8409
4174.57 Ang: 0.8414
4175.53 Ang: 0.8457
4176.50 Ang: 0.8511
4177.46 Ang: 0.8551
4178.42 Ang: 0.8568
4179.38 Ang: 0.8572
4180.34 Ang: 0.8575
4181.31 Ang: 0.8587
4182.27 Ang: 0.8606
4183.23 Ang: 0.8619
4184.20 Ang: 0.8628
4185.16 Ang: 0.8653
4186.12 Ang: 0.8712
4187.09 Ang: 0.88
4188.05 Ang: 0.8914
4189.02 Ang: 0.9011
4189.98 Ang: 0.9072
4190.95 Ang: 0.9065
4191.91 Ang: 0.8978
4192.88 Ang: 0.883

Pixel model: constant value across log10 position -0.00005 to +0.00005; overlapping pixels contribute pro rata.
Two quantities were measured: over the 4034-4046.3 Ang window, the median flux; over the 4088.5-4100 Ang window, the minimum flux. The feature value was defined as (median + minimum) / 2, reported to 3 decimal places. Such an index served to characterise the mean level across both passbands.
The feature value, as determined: 0.889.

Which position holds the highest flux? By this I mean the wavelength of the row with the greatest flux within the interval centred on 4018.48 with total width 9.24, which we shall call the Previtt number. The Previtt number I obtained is 4014.32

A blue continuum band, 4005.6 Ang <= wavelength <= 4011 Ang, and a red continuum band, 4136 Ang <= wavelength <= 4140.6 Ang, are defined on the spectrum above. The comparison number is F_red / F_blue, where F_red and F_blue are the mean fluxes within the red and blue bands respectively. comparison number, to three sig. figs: 1.02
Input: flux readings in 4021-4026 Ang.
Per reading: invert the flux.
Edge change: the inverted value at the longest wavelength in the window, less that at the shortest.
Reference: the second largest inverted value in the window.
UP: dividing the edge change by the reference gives -0.02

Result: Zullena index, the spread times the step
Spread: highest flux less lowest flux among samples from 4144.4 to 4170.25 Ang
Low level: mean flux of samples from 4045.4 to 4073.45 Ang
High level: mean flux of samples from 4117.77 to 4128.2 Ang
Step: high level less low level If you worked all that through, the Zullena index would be 0.0011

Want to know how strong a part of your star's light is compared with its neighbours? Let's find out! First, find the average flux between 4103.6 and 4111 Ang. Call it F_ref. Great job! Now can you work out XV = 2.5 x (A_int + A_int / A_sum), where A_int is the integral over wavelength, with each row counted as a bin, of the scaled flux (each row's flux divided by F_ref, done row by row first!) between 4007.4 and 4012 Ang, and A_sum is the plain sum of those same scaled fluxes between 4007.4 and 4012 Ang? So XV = 13.3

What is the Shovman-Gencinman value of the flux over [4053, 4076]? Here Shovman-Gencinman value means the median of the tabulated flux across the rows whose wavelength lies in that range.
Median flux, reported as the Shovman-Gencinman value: 0.910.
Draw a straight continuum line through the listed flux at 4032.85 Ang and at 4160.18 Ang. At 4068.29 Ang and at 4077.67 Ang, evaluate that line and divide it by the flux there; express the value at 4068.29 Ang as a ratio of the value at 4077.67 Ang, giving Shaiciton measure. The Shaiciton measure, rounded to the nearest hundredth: 0.93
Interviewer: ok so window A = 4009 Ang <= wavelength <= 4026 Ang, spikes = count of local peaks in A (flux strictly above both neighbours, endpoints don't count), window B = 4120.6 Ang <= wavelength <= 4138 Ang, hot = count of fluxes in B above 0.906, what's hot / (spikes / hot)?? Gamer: 36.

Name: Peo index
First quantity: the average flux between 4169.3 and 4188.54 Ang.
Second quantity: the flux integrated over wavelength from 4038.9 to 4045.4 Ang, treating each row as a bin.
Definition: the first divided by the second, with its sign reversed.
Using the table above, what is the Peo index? -0.15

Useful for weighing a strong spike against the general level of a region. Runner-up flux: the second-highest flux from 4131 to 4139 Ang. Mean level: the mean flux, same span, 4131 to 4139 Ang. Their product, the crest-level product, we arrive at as 0.813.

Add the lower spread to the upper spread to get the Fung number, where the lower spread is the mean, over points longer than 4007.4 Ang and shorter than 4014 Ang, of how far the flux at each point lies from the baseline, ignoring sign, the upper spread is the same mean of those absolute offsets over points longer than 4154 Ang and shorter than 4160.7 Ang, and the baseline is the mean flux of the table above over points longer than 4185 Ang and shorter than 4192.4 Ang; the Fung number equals 0.028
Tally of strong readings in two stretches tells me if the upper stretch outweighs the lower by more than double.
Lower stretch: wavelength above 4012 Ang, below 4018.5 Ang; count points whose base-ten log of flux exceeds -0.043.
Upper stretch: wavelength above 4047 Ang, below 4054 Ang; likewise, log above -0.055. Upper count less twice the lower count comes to -8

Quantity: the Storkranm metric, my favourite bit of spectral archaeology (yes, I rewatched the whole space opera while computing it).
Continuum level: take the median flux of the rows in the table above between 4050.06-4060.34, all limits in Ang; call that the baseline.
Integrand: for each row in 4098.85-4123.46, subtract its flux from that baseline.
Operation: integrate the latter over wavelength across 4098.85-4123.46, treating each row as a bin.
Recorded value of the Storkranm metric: -1.4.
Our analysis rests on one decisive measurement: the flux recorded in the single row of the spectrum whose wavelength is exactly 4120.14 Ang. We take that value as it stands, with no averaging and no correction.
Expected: 0.9021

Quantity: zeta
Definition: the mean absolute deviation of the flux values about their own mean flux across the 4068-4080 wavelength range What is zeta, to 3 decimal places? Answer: 0.018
